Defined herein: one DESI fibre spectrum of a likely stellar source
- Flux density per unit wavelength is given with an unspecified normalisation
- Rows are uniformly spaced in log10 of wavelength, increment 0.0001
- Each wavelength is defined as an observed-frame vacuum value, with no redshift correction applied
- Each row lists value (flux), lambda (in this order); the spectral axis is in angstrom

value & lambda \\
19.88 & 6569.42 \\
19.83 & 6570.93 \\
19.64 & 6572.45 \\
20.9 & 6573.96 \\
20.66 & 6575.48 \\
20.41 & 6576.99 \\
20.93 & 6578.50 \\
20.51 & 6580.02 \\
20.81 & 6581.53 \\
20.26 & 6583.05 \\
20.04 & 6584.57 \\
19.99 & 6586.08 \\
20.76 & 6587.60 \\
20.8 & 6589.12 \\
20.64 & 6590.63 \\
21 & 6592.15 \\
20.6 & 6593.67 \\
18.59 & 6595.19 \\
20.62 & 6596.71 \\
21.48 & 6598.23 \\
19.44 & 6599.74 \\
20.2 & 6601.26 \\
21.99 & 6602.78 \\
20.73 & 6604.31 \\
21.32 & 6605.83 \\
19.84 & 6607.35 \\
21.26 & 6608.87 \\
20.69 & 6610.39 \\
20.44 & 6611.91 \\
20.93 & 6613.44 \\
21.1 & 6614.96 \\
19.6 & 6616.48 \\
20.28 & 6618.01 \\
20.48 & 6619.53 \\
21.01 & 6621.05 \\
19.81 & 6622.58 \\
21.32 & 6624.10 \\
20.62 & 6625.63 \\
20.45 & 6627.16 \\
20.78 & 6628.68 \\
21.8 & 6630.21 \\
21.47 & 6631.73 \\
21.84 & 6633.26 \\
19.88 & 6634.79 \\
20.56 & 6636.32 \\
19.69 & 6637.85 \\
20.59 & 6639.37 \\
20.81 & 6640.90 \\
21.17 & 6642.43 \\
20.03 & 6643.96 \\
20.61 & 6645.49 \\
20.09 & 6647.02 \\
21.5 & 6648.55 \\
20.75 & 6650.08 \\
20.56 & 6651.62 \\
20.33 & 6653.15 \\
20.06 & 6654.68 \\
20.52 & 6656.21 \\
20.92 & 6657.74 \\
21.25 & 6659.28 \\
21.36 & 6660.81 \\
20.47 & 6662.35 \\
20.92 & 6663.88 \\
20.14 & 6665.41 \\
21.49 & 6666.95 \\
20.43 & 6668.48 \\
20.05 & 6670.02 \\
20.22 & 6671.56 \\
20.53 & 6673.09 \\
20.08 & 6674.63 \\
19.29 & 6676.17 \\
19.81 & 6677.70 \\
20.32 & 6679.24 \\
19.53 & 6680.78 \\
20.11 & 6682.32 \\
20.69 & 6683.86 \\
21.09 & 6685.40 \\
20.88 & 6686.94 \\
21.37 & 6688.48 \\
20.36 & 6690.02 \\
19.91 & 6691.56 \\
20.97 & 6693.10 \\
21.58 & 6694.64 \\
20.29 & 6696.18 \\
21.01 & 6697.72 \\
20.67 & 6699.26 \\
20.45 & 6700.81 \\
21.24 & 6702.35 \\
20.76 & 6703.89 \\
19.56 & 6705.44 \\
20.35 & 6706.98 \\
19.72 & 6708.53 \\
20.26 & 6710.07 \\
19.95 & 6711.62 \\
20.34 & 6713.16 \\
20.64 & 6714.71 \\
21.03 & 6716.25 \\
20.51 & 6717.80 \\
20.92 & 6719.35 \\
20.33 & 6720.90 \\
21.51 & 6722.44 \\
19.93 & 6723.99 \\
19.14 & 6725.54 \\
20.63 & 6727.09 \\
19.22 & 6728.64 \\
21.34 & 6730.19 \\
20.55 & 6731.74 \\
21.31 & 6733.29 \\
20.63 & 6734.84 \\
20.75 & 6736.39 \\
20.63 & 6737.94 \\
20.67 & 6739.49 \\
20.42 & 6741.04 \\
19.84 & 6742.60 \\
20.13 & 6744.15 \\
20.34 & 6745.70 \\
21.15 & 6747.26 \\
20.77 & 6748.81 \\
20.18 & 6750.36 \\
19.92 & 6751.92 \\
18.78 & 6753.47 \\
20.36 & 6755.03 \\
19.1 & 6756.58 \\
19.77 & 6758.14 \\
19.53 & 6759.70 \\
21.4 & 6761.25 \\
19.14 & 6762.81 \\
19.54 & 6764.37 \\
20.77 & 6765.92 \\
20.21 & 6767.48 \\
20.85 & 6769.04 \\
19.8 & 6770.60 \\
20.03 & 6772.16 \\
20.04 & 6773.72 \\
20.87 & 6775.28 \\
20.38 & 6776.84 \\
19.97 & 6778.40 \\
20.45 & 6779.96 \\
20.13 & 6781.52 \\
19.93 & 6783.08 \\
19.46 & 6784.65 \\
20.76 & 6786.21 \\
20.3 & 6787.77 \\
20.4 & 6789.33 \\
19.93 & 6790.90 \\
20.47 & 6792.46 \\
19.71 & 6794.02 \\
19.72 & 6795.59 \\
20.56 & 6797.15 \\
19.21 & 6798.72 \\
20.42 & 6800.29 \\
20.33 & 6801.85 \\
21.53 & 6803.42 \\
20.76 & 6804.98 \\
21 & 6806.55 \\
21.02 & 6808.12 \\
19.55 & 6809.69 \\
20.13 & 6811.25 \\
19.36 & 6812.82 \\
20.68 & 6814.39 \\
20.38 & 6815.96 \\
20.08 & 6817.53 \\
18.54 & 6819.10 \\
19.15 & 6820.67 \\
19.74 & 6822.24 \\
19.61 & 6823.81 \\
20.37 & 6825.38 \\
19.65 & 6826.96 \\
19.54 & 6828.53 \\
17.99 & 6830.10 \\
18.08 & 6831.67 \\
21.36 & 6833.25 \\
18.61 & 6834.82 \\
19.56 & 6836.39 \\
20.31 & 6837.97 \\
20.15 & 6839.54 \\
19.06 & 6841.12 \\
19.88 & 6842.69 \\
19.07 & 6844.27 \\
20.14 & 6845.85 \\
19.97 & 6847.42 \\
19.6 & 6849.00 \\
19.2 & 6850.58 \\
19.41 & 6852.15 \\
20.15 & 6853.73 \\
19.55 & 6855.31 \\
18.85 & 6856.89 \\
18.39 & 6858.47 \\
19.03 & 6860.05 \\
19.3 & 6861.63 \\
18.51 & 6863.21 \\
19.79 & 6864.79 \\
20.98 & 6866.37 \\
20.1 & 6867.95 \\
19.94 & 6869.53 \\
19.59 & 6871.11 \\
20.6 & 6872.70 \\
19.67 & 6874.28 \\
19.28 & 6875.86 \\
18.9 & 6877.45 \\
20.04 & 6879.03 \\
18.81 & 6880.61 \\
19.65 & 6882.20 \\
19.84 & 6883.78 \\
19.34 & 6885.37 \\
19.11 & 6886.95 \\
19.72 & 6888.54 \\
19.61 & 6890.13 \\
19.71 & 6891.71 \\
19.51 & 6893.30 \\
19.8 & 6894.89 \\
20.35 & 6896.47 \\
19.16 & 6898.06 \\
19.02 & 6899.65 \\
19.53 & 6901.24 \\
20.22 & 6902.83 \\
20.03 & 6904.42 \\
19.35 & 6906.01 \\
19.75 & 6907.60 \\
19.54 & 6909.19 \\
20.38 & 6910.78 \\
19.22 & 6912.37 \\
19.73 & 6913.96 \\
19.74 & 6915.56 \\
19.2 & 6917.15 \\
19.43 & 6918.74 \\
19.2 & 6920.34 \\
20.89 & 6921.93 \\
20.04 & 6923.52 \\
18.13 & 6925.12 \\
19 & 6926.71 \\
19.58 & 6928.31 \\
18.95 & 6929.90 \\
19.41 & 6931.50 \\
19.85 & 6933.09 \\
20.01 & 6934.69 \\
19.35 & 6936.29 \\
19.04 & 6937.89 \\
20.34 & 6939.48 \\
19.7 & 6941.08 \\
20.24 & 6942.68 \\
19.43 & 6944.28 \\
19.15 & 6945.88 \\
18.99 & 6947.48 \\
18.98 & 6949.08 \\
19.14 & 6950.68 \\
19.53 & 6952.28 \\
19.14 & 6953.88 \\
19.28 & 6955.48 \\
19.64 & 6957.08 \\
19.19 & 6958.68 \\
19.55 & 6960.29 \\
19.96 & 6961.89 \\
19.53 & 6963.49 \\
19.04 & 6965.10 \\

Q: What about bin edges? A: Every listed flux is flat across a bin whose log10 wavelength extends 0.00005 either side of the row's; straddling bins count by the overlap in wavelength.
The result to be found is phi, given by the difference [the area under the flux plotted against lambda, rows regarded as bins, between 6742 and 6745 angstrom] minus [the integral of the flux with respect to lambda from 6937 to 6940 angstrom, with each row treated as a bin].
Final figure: 1.2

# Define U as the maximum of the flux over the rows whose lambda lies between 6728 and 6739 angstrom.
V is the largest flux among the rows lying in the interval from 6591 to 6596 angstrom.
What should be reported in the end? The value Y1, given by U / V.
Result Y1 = 1.02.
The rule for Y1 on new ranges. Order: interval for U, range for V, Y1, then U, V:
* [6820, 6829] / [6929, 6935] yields 1.02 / 20.37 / 20.01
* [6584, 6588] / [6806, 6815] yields 0.99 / 20.76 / 21.02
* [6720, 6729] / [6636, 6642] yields 1.03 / 21.51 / 20.81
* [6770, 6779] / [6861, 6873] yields 0.99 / 20.87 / 20.98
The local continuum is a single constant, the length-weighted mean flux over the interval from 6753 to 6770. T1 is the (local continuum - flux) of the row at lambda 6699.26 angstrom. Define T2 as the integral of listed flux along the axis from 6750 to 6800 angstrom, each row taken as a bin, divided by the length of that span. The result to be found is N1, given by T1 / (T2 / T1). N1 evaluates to 0.025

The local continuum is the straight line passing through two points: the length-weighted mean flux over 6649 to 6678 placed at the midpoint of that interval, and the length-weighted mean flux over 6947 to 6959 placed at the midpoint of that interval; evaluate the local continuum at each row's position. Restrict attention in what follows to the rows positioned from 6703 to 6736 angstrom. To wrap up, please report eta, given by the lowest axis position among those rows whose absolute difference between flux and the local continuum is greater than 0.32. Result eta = 6703.89 angstrom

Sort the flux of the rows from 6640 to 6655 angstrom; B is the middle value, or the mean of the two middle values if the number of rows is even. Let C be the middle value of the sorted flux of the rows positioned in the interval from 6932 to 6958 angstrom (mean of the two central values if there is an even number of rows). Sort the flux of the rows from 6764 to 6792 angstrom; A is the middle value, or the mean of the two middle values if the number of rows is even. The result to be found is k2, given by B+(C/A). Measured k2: 21.5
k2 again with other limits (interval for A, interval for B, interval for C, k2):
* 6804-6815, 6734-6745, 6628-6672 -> 21.6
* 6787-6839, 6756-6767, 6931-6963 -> 20.5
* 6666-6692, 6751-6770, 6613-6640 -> 20.9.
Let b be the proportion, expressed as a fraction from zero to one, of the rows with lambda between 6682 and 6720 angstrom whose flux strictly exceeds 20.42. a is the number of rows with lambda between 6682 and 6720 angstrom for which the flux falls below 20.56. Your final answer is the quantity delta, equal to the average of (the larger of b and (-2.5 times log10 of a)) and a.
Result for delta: 6.3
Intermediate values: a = 12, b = 0.60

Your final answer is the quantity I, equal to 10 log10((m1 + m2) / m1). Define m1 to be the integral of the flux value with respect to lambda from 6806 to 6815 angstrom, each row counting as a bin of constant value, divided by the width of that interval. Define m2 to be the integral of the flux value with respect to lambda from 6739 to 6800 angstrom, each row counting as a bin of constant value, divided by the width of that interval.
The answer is 3.00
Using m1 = 20.3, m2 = 20.13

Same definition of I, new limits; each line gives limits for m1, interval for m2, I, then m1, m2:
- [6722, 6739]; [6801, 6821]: 2.98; 20.5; 20.22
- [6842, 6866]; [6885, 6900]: 3.03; 19.4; 19.56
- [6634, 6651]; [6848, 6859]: 2.88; 20.5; 19.33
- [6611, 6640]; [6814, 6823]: 2.91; 20.7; 19.72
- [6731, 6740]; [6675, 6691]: 2.96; 20.8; 20.33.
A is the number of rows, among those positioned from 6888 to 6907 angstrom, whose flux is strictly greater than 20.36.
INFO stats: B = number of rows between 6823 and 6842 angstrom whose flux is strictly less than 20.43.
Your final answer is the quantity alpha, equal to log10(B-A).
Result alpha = 1.04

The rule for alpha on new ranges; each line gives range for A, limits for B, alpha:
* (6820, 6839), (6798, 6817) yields 0.70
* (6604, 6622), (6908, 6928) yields 0.30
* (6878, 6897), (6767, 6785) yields 0.95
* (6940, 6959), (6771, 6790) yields 0.95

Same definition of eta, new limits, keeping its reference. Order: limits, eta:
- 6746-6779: 6747.26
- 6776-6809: 6776.84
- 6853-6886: 6853.73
